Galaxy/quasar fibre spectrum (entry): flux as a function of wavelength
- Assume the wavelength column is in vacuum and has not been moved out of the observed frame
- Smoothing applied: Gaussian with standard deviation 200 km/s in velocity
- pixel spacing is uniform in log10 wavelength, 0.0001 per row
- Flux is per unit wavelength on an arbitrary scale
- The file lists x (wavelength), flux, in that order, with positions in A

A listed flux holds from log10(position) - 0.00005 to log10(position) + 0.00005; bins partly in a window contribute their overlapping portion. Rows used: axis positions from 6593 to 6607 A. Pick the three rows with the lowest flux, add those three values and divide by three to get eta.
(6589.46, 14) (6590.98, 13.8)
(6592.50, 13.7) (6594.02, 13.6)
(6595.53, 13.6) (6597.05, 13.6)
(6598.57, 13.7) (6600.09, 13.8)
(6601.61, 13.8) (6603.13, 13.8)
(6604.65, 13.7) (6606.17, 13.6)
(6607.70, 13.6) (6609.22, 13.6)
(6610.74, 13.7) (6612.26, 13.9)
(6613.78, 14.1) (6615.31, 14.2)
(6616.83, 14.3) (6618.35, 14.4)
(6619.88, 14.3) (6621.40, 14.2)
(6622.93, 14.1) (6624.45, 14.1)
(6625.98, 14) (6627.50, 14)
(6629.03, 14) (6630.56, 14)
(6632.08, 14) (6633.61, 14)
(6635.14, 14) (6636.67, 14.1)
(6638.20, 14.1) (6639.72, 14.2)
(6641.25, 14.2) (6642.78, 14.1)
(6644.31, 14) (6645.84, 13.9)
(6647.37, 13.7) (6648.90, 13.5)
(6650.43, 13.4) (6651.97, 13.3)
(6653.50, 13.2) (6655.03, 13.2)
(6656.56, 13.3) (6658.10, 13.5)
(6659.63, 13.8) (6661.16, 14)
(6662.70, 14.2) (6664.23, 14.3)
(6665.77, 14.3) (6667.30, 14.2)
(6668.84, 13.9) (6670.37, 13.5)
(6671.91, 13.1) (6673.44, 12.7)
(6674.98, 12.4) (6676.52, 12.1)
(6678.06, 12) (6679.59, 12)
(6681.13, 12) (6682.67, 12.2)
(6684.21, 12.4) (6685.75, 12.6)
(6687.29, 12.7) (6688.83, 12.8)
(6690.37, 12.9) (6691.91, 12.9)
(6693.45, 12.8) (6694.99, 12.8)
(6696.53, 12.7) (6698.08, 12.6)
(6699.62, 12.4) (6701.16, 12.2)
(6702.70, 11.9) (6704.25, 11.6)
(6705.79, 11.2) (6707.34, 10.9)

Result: 13.6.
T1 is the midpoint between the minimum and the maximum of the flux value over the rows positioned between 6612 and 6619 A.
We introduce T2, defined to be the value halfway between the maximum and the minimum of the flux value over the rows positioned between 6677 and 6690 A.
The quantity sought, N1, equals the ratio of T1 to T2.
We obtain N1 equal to 1.14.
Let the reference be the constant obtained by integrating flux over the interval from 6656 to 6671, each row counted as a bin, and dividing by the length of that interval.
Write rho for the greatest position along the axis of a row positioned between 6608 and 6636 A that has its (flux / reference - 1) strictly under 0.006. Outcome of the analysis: 6612.26 A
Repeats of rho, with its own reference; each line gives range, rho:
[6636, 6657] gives 6656.56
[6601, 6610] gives 6609.22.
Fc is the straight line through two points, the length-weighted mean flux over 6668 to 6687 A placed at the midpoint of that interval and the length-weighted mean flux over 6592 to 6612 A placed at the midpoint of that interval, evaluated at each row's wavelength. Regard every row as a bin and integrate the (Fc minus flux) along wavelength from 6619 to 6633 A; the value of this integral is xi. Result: -10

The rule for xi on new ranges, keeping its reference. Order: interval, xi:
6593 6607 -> 0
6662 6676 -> -12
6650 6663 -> -8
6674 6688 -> 4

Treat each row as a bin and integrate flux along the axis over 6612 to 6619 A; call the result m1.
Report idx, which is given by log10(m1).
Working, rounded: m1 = 99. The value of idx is 2.00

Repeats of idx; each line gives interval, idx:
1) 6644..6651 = 1.98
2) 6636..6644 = 2.05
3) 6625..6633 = 2.05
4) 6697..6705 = 1.99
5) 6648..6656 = 2.03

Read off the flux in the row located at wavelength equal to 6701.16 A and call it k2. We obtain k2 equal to 12.2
